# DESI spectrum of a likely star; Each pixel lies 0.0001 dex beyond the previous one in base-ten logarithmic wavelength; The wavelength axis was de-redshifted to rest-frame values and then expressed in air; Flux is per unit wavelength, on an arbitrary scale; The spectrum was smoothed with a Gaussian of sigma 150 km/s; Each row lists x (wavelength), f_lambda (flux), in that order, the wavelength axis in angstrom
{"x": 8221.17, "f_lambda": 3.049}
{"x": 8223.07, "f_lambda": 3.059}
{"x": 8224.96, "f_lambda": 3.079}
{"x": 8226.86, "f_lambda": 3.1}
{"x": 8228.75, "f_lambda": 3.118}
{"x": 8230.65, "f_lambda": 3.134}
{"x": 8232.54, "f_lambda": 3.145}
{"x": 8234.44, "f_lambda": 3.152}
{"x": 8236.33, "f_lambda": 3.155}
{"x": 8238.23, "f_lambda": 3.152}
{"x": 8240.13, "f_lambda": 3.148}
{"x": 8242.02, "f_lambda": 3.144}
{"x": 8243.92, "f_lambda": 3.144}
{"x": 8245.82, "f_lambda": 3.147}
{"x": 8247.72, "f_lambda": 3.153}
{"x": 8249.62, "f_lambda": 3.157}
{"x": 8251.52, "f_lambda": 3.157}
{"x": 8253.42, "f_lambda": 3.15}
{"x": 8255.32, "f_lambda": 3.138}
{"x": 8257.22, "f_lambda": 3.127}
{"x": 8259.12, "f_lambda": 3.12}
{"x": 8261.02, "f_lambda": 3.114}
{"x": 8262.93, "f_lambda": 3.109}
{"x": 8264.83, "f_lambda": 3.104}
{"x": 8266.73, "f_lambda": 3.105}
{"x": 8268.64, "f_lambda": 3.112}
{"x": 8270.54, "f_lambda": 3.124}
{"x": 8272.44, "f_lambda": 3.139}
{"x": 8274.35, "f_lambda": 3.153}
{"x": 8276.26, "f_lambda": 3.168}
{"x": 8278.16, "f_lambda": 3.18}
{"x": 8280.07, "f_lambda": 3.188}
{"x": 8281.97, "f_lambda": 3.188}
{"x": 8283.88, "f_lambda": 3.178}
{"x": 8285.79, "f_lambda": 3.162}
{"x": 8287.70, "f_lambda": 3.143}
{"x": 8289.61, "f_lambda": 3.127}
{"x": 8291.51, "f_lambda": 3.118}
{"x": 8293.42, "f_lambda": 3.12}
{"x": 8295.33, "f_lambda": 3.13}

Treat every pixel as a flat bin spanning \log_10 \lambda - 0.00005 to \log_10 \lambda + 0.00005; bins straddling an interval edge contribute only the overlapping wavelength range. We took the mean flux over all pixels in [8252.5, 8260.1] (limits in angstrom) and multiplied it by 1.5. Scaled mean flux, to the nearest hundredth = 4.70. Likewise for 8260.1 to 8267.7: 4.66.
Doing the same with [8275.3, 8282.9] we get 4.77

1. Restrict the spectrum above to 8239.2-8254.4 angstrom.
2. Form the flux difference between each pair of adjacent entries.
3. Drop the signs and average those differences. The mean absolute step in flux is 0.003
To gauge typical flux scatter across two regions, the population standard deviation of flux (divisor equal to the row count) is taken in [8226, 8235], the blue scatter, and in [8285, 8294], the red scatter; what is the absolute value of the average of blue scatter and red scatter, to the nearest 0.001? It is 0.018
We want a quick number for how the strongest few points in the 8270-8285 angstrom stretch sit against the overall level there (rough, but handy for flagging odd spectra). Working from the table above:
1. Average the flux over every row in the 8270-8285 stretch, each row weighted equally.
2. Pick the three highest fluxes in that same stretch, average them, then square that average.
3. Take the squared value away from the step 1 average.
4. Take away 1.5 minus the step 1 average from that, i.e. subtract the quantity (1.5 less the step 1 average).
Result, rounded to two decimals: -5.32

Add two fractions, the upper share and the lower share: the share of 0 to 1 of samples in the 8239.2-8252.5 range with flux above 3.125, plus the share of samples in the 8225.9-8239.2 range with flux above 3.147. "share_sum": 1.4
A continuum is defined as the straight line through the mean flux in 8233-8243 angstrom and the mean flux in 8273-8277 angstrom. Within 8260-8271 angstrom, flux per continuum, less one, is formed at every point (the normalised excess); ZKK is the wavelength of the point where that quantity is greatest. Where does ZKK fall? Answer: 8270.54 angstrom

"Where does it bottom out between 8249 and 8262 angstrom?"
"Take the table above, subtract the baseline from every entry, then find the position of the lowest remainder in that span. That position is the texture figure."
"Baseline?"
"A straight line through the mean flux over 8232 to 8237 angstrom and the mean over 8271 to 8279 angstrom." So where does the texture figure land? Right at 8261.02 angstrom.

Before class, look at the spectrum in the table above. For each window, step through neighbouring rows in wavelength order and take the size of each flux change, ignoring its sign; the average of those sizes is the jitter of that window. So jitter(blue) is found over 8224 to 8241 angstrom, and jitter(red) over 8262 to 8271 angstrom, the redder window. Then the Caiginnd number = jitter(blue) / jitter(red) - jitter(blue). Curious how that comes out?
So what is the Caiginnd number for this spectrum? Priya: 1.65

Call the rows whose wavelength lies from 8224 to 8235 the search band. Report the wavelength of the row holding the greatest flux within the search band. 8234.44 angstrom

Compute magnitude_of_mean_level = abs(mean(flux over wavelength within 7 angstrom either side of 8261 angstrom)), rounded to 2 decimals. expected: 3.12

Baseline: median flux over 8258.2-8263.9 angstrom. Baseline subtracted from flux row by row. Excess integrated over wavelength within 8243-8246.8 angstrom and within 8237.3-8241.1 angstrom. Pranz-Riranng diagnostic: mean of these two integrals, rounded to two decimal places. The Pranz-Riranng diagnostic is 0.13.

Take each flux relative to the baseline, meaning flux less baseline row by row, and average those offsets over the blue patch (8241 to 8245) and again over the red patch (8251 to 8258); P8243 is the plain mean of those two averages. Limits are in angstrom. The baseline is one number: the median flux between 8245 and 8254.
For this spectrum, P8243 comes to -0.010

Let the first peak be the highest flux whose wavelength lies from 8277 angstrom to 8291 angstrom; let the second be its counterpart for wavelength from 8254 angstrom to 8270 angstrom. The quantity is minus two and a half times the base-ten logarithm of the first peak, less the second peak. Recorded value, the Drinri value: -4.40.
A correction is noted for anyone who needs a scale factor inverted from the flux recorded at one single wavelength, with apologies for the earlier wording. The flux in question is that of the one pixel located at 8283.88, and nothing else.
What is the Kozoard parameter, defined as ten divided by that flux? 3.15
